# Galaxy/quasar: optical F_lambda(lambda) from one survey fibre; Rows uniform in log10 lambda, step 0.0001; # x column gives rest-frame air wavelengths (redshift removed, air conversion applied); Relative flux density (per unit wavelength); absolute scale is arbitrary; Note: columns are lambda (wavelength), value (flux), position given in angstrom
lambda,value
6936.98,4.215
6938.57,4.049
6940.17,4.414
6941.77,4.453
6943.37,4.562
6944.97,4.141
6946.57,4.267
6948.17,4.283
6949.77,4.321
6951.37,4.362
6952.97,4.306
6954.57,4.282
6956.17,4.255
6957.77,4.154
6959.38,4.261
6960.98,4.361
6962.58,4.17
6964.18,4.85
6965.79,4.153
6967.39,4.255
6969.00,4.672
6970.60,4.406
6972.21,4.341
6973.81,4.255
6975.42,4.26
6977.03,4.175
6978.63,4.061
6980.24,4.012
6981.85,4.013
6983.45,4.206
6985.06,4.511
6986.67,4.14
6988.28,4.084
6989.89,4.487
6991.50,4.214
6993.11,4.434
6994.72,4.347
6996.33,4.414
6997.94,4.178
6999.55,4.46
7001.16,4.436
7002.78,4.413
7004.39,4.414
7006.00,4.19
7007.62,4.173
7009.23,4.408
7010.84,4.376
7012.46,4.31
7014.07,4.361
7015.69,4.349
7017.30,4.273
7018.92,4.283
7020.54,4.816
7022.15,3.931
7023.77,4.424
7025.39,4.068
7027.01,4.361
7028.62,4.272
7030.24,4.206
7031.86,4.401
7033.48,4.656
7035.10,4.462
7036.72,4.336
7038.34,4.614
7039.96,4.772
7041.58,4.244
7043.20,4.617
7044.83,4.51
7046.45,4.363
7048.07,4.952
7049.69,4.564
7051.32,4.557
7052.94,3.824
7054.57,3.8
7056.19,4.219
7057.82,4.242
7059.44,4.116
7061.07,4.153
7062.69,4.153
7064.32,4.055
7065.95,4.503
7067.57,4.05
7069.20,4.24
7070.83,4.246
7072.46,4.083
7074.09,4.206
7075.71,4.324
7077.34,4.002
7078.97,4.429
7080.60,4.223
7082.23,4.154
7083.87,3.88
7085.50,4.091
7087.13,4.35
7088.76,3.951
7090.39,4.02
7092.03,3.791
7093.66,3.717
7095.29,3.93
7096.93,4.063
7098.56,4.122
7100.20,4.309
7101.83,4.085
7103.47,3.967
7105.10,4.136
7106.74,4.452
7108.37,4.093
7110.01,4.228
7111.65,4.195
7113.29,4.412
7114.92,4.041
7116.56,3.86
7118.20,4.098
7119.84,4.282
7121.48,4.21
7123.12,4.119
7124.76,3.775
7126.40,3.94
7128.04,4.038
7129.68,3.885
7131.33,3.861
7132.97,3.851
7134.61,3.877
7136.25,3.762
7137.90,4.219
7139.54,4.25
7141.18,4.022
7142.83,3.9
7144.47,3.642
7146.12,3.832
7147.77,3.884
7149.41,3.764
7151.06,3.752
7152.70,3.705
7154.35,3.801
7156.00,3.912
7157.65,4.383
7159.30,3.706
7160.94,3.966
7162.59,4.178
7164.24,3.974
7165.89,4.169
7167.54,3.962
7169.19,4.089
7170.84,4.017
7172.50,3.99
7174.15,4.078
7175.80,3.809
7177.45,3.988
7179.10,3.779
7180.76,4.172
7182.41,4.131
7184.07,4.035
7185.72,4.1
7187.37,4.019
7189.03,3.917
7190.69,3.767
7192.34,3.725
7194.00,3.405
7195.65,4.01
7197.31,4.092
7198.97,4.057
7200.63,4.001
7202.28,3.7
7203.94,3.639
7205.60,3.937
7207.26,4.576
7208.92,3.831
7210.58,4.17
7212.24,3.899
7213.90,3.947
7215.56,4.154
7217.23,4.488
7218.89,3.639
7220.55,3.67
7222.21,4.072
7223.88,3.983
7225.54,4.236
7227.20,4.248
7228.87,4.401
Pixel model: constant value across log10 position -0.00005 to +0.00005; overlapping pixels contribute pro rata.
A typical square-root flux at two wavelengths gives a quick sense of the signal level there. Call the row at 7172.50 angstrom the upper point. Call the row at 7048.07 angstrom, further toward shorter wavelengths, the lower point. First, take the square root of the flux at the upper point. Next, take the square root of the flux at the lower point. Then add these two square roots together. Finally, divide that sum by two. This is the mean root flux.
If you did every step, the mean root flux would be 2.11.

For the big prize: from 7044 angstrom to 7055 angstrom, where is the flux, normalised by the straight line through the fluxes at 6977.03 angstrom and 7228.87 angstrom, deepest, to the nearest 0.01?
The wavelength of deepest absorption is 7054.57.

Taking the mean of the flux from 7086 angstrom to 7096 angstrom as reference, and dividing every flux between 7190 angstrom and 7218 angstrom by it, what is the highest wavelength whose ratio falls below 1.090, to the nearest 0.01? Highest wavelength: 7215.56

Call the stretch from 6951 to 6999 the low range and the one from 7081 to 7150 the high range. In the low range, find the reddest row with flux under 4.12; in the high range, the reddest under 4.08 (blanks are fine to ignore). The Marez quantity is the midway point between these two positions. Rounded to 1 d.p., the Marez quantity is 7068.8 angstrom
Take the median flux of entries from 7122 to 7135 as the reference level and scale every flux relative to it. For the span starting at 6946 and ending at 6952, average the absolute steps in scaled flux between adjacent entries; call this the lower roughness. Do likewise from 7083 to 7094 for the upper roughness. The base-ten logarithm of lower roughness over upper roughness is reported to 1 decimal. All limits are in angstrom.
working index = -0.8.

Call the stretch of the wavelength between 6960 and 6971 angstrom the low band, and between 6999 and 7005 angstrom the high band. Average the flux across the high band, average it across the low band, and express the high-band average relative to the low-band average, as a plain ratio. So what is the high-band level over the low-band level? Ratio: 1.00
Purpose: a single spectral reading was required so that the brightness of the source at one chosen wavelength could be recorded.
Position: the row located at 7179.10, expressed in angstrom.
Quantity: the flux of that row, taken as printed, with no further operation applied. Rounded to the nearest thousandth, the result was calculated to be 3.779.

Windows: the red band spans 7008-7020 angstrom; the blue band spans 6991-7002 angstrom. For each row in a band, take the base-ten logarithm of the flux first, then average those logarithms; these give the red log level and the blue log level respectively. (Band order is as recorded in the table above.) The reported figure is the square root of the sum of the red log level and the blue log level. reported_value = 1.13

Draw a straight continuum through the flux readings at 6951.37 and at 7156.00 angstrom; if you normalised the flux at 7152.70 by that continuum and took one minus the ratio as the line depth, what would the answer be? 0.055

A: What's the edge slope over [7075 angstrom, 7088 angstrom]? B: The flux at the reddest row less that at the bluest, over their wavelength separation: 0.0023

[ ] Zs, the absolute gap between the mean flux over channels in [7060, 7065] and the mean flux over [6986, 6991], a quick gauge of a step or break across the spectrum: 0.12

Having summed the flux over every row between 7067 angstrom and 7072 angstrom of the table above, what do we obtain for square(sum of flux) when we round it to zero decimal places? 157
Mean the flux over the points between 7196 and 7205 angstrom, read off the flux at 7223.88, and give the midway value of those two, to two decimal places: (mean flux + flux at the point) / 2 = 3.94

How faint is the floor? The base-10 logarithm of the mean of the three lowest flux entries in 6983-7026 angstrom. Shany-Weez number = 0.605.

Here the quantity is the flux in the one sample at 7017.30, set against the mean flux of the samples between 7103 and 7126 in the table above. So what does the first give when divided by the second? 1.03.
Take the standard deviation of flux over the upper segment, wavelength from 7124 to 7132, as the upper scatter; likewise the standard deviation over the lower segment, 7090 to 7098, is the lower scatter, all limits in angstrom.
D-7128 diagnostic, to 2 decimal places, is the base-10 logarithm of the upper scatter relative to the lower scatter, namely -0.18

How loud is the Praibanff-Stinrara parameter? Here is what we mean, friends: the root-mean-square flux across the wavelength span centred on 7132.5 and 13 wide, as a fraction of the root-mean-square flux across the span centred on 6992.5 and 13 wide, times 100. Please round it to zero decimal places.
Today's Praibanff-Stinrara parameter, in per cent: 92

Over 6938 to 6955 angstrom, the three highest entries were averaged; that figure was 4.5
